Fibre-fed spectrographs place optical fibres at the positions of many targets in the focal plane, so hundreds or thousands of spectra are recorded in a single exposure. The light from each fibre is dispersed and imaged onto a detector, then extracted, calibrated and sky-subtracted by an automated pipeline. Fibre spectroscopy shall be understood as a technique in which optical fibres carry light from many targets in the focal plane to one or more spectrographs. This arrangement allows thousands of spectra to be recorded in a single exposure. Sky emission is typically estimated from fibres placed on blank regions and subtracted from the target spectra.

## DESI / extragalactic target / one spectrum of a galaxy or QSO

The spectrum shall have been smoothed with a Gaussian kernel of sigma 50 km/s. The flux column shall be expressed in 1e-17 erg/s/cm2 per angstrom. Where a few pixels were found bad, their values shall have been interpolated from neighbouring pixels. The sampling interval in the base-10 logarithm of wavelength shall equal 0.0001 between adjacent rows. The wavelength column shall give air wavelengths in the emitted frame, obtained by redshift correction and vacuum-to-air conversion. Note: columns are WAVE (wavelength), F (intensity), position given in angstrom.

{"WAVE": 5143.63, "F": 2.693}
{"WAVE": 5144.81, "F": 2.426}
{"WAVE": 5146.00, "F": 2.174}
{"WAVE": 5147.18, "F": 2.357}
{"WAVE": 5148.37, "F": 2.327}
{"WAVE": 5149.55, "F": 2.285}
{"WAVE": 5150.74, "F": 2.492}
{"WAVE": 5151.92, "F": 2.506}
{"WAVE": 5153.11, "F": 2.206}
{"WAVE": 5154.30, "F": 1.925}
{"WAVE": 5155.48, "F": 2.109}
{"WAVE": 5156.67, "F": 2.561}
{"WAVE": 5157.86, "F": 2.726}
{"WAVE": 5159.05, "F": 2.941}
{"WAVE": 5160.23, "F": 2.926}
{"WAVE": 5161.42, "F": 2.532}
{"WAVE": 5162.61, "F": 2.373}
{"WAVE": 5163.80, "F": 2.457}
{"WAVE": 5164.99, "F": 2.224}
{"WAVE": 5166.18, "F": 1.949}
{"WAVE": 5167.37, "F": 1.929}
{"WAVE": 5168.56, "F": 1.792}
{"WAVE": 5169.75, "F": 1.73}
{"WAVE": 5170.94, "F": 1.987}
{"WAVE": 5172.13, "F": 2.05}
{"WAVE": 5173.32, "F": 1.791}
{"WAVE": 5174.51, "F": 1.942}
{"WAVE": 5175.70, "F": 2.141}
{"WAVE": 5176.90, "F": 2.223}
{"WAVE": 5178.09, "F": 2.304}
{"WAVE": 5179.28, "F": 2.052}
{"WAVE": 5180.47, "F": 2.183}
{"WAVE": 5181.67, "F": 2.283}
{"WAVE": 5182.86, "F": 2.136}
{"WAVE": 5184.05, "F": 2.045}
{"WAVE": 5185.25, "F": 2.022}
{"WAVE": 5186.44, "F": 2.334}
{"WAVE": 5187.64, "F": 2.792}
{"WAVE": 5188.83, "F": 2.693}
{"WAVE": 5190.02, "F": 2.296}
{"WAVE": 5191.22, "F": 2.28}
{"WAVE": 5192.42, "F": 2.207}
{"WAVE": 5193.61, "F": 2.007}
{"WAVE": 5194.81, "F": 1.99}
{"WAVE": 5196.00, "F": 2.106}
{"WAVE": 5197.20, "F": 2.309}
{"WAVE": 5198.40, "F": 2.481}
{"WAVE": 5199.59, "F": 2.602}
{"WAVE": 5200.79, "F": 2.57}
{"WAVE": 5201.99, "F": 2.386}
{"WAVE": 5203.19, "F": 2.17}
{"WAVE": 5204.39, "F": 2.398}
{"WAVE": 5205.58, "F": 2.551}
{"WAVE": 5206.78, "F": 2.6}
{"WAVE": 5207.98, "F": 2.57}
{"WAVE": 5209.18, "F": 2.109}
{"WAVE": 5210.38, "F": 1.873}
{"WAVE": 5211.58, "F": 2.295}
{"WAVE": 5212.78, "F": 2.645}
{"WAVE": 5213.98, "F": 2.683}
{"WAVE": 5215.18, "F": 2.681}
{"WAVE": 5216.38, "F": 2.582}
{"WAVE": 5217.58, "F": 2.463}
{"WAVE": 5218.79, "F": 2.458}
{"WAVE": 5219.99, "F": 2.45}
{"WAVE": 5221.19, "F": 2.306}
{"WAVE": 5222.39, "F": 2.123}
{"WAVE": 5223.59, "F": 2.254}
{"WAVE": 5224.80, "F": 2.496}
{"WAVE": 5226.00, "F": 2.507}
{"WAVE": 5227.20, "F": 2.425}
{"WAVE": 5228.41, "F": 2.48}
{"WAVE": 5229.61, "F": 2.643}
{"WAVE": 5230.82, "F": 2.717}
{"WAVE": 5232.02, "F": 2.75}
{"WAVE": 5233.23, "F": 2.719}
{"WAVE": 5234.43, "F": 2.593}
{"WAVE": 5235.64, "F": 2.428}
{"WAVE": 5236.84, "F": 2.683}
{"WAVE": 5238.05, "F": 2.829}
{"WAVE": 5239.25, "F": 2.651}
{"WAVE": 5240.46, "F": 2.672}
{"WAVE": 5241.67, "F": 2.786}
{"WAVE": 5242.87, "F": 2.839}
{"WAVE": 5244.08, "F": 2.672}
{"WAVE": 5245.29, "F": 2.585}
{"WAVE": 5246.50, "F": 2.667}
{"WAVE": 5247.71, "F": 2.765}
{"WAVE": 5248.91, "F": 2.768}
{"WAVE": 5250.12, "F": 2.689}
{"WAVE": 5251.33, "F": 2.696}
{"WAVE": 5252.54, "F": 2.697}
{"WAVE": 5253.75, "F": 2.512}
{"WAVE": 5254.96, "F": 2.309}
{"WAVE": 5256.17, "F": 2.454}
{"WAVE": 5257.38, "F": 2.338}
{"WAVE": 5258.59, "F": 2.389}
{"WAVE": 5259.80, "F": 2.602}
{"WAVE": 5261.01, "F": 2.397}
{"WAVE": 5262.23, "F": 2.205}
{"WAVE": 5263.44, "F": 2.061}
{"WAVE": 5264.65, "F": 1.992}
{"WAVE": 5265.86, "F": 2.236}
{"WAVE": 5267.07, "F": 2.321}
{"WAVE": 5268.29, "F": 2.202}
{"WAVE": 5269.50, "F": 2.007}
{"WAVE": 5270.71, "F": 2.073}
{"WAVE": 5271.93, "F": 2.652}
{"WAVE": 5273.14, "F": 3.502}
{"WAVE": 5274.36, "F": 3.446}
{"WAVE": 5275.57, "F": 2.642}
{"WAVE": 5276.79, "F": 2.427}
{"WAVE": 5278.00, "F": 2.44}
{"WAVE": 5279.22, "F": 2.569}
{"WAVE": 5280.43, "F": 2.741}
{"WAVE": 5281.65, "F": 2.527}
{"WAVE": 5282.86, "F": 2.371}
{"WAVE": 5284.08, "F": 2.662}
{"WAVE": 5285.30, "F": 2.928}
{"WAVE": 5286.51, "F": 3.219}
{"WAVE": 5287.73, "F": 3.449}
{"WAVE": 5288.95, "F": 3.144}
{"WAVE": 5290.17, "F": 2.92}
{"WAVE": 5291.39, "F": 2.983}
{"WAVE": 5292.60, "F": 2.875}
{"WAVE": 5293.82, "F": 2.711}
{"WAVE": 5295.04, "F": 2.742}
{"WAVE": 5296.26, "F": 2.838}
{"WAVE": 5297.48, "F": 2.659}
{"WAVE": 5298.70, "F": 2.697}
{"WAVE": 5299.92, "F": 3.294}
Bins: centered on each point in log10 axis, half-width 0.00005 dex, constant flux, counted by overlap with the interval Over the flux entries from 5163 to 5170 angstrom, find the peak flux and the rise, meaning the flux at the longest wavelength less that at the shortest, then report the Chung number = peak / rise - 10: -13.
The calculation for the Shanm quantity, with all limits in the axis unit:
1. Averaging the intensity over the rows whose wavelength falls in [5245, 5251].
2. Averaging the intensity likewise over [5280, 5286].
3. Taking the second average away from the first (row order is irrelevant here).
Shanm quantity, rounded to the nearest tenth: 0.0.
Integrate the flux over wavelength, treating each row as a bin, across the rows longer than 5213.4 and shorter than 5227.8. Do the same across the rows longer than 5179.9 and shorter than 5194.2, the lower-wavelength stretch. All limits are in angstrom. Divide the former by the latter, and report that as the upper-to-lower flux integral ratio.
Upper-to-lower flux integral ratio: 1.09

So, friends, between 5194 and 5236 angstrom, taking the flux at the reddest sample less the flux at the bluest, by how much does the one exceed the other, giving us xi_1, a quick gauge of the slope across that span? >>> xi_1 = 0.44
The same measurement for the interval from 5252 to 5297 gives 0.14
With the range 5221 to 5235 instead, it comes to 0.29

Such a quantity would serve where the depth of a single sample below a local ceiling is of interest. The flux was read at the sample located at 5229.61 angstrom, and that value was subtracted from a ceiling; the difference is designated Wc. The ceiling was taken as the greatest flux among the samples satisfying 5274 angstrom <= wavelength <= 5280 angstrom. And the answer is 0.80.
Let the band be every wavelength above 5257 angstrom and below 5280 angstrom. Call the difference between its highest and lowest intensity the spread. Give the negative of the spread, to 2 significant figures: -1.5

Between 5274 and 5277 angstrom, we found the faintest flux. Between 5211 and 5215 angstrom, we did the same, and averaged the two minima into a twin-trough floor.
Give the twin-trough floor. 2.36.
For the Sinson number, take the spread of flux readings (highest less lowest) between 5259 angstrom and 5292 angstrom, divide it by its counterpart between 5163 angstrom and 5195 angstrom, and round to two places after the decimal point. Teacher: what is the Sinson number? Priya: 1.42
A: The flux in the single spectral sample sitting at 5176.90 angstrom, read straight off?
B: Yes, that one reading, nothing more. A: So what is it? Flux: 2.223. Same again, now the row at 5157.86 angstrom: 2.726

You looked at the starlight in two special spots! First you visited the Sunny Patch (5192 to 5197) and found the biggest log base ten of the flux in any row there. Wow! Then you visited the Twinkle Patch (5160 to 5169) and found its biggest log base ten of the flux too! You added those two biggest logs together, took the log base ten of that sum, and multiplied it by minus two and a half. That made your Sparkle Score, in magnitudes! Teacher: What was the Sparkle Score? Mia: 0.23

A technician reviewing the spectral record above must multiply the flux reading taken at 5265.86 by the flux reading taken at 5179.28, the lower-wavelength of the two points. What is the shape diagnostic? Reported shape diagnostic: 4.6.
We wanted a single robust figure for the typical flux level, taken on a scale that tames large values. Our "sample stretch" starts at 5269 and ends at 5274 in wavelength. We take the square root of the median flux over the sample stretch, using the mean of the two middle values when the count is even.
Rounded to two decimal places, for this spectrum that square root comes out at 1.54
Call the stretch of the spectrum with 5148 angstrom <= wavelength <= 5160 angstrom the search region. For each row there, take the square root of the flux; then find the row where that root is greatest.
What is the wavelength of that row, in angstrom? 5159.05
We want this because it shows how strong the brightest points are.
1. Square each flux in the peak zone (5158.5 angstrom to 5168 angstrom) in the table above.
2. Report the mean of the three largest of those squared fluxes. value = 7.9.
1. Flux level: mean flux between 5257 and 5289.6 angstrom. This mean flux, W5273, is 2.58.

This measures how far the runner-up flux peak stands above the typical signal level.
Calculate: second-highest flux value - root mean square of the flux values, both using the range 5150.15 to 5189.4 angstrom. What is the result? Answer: 0.65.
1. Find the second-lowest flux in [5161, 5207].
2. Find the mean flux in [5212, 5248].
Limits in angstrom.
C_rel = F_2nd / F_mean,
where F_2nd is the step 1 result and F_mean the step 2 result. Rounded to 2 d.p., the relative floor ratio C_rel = 0.69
